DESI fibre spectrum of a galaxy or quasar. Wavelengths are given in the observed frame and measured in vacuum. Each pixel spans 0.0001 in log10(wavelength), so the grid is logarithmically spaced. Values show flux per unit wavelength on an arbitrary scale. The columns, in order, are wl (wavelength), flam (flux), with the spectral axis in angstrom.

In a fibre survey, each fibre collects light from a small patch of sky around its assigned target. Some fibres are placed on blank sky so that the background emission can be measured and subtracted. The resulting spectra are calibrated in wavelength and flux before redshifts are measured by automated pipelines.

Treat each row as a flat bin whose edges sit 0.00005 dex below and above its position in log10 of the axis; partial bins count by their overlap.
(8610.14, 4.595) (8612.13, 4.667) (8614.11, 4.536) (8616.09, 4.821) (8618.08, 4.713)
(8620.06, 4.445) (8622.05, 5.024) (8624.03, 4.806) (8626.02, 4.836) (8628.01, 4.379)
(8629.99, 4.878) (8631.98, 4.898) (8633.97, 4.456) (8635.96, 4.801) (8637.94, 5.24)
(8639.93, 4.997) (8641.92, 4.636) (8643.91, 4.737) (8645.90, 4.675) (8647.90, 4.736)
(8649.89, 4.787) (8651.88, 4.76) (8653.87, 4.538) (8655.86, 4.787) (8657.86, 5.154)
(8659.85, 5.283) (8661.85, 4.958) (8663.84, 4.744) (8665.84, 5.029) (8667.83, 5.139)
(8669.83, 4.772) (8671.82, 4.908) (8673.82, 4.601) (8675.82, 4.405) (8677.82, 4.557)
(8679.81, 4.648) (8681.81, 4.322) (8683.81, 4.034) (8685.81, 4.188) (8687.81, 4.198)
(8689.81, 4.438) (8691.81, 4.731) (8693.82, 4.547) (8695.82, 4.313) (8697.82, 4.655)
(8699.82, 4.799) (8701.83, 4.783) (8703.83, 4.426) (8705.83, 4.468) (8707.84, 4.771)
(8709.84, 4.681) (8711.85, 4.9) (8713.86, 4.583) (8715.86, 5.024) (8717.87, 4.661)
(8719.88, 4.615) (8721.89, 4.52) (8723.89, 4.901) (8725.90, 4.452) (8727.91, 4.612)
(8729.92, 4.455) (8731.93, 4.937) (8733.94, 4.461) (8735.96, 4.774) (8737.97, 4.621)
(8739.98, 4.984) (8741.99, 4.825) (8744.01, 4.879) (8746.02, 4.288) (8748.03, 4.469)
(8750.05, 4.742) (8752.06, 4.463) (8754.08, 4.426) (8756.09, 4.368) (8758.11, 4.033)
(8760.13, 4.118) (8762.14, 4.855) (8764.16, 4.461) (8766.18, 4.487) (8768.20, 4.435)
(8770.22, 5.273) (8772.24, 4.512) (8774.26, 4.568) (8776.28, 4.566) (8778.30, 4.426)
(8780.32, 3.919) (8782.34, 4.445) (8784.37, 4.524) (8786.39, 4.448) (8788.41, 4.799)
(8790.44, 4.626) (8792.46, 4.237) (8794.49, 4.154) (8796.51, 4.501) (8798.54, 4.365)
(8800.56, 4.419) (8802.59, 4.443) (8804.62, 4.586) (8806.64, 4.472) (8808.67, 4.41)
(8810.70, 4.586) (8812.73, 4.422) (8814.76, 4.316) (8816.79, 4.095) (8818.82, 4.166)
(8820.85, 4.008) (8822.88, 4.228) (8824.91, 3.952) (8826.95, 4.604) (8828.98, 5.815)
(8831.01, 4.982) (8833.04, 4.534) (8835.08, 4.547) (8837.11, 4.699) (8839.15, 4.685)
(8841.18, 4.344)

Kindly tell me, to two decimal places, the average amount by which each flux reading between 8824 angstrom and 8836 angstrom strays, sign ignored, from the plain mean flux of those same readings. 0.44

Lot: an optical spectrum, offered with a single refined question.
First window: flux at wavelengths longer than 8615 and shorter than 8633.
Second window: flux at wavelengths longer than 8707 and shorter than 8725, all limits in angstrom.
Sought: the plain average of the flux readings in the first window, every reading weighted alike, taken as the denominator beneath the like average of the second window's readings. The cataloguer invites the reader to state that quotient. 1.00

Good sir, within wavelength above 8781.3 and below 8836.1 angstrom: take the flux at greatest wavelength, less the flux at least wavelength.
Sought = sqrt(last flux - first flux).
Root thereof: 0.32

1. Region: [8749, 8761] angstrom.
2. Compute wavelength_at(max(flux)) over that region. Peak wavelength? 8750.05 angstrom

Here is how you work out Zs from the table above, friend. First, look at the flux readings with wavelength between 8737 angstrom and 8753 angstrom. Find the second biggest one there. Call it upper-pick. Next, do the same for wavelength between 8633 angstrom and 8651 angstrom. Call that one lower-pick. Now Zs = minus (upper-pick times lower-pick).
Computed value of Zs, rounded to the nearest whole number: -24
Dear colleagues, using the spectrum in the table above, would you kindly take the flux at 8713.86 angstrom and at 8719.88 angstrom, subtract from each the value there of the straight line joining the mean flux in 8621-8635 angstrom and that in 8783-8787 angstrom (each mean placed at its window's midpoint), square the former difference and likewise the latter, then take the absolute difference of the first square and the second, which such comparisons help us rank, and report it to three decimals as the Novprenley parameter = 0.000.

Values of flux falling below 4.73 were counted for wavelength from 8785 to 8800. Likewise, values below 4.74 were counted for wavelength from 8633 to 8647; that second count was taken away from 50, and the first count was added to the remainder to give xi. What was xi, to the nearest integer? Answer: 52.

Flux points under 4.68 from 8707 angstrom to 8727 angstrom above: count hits 5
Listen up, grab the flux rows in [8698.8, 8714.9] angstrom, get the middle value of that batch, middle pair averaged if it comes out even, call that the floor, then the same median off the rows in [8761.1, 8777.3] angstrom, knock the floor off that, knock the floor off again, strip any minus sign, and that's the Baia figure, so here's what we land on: 4.9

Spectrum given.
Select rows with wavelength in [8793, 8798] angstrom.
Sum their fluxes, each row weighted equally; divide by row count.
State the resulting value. 4.3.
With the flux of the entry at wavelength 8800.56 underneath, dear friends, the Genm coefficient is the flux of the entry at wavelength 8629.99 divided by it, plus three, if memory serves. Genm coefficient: 4.10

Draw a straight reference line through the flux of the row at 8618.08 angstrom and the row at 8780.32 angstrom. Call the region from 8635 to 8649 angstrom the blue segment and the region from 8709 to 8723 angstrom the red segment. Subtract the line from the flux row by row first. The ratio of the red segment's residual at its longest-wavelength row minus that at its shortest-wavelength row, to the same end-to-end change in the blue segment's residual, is 15.5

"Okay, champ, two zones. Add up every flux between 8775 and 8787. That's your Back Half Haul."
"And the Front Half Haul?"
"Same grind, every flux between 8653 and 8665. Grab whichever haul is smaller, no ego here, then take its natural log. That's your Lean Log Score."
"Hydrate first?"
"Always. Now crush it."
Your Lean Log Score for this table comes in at 3.27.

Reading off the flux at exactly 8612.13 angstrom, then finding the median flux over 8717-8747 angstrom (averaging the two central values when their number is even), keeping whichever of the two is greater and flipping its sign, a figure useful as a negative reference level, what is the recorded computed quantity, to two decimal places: -4.67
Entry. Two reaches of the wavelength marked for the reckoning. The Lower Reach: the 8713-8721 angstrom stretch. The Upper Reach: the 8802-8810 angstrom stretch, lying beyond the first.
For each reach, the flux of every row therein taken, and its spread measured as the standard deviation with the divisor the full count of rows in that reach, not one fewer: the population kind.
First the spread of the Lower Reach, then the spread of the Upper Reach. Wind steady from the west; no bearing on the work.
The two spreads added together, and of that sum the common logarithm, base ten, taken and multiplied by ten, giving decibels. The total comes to -6.1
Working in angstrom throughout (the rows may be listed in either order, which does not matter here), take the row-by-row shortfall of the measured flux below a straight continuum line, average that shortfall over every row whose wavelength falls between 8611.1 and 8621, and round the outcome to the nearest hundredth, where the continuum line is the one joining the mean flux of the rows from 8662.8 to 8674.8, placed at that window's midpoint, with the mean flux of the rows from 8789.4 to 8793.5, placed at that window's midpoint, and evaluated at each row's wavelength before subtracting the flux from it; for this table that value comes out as 0.42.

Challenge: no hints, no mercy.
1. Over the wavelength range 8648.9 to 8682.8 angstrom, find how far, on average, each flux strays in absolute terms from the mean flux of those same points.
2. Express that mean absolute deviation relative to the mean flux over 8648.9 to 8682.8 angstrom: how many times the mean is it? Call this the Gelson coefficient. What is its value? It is 0.0429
